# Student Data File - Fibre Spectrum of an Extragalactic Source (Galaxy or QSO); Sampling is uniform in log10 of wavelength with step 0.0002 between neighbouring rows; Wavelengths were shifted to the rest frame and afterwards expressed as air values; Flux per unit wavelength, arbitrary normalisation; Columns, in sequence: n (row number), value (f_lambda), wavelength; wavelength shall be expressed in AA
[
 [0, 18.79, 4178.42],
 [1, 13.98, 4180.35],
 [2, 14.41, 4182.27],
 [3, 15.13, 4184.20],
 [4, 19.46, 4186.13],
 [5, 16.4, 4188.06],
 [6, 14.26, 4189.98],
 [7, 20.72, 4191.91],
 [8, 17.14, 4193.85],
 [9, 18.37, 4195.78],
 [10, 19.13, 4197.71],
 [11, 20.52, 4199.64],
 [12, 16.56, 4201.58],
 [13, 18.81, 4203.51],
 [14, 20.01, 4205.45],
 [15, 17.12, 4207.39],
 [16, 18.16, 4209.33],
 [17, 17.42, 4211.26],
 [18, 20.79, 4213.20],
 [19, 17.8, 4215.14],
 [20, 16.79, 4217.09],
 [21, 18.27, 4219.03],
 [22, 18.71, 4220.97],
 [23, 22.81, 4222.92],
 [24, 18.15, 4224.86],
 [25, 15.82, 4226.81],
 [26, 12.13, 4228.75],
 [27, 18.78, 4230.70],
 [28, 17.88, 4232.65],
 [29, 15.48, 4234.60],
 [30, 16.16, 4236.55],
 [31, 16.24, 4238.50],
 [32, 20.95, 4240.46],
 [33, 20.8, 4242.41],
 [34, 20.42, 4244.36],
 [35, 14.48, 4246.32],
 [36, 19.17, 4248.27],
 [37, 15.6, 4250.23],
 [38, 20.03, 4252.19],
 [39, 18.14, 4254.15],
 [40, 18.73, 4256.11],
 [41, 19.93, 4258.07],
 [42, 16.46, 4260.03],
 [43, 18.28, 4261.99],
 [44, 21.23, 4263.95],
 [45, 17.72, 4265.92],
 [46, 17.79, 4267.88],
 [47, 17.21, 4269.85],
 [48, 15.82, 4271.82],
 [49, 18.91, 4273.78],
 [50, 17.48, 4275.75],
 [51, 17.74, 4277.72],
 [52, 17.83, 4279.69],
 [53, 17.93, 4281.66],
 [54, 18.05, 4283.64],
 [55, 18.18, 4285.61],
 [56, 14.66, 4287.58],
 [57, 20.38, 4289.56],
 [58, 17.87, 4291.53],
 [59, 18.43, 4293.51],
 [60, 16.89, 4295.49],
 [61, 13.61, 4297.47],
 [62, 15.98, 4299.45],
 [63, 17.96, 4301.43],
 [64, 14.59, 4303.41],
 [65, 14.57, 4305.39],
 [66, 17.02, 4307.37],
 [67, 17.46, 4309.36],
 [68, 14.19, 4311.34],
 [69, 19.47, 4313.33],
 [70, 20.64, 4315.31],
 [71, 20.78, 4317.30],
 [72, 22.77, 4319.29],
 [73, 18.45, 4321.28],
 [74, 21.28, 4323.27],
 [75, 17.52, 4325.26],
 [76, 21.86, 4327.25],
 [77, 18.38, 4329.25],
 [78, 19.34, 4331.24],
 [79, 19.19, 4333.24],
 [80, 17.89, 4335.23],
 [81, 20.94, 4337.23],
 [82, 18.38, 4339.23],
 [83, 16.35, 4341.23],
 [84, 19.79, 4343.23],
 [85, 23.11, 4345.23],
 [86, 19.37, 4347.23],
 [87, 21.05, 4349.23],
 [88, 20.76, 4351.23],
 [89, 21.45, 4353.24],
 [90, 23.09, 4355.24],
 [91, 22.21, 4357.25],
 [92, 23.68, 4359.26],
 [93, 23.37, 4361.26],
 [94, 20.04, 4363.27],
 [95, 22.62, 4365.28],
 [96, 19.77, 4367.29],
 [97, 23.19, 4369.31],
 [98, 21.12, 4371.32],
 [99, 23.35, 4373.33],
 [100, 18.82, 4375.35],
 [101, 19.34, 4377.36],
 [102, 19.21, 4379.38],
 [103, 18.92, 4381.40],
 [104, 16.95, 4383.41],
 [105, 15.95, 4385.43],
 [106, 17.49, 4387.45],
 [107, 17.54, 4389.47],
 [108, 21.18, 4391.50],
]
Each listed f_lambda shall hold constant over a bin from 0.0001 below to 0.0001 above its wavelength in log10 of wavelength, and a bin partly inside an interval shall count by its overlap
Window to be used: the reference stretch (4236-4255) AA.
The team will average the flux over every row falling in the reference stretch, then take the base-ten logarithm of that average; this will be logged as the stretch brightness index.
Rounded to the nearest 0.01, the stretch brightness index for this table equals 1.26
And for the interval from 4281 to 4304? 1.23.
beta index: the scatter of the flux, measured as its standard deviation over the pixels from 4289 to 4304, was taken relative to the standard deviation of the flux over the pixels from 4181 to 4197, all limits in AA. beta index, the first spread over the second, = 0.92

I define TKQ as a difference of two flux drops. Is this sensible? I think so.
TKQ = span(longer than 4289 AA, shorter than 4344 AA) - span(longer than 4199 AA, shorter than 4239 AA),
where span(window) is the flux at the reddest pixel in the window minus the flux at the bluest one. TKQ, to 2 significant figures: 3.7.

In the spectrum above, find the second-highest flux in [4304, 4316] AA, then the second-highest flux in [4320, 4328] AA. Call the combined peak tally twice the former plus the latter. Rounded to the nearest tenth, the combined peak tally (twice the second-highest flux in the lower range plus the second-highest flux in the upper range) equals 60.2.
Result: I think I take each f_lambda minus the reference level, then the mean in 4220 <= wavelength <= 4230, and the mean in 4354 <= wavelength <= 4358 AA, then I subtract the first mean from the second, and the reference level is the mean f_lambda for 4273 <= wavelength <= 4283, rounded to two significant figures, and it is 5.1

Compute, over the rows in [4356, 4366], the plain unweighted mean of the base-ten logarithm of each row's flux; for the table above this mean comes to 1.35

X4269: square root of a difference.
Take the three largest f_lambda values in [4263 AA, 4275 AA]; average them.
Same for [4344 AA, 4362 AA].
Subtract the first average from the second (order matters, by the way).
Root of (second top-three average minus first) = 2.02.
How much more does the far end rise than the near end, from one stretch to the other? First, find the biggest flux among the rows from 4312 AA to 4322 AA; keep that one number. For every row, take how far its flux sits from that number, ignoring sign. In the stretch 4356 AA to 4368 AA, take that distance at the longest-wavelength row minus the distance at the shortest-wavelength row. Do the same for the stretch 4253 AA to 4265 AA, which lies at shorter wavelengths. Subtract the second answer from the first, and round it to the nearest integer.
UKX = 6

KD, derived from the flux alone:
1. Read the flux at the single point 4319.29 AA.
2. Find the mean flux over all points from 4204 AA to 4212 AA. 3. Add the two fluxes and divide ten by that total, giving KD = 0.244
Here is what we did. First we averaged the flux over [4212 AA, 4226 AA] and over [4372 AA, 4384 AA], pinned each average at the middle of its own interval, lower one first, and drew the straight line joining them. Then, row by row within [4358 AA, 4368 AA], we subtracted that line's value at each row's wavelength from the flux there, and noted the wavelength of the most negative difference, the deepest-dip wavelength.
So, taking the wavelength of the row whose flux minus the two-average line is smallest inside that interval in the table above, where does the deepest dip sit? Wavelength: 4367.29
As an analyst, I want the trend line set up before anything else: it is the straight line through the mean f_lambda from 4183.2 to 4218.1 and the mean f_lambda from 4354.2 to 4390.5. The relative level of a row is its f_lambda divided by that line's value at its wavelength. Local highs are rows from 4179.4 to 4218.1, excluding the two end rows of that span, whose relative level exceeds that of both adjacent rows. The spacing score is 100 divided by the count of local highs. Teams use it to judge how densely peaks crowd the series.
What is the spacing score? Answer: 16.7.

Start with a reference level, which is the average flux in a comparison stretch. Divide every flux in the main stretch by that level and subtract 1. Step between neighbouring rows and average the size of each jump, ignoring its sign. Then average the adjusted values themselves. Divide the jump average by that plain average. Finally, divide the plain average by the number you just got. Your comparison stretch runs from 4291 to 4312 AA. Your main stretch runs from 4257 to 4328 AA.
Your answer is 0.088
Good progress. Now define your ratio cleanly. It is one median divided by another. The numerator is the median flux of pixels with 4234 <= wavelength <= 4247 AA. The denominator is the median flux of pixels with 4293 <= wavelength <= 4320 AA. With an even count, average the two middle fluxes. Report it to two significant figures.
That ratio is 0.94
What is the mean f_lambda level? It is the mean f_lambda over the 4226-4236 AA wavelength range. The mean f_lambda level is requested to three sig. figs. 16.0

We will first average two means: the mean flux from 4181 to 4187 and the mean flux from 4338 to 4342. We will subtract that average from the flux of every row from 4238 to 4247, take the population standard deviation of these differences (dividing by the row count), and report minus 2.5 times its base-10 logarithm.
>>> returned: -1.1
